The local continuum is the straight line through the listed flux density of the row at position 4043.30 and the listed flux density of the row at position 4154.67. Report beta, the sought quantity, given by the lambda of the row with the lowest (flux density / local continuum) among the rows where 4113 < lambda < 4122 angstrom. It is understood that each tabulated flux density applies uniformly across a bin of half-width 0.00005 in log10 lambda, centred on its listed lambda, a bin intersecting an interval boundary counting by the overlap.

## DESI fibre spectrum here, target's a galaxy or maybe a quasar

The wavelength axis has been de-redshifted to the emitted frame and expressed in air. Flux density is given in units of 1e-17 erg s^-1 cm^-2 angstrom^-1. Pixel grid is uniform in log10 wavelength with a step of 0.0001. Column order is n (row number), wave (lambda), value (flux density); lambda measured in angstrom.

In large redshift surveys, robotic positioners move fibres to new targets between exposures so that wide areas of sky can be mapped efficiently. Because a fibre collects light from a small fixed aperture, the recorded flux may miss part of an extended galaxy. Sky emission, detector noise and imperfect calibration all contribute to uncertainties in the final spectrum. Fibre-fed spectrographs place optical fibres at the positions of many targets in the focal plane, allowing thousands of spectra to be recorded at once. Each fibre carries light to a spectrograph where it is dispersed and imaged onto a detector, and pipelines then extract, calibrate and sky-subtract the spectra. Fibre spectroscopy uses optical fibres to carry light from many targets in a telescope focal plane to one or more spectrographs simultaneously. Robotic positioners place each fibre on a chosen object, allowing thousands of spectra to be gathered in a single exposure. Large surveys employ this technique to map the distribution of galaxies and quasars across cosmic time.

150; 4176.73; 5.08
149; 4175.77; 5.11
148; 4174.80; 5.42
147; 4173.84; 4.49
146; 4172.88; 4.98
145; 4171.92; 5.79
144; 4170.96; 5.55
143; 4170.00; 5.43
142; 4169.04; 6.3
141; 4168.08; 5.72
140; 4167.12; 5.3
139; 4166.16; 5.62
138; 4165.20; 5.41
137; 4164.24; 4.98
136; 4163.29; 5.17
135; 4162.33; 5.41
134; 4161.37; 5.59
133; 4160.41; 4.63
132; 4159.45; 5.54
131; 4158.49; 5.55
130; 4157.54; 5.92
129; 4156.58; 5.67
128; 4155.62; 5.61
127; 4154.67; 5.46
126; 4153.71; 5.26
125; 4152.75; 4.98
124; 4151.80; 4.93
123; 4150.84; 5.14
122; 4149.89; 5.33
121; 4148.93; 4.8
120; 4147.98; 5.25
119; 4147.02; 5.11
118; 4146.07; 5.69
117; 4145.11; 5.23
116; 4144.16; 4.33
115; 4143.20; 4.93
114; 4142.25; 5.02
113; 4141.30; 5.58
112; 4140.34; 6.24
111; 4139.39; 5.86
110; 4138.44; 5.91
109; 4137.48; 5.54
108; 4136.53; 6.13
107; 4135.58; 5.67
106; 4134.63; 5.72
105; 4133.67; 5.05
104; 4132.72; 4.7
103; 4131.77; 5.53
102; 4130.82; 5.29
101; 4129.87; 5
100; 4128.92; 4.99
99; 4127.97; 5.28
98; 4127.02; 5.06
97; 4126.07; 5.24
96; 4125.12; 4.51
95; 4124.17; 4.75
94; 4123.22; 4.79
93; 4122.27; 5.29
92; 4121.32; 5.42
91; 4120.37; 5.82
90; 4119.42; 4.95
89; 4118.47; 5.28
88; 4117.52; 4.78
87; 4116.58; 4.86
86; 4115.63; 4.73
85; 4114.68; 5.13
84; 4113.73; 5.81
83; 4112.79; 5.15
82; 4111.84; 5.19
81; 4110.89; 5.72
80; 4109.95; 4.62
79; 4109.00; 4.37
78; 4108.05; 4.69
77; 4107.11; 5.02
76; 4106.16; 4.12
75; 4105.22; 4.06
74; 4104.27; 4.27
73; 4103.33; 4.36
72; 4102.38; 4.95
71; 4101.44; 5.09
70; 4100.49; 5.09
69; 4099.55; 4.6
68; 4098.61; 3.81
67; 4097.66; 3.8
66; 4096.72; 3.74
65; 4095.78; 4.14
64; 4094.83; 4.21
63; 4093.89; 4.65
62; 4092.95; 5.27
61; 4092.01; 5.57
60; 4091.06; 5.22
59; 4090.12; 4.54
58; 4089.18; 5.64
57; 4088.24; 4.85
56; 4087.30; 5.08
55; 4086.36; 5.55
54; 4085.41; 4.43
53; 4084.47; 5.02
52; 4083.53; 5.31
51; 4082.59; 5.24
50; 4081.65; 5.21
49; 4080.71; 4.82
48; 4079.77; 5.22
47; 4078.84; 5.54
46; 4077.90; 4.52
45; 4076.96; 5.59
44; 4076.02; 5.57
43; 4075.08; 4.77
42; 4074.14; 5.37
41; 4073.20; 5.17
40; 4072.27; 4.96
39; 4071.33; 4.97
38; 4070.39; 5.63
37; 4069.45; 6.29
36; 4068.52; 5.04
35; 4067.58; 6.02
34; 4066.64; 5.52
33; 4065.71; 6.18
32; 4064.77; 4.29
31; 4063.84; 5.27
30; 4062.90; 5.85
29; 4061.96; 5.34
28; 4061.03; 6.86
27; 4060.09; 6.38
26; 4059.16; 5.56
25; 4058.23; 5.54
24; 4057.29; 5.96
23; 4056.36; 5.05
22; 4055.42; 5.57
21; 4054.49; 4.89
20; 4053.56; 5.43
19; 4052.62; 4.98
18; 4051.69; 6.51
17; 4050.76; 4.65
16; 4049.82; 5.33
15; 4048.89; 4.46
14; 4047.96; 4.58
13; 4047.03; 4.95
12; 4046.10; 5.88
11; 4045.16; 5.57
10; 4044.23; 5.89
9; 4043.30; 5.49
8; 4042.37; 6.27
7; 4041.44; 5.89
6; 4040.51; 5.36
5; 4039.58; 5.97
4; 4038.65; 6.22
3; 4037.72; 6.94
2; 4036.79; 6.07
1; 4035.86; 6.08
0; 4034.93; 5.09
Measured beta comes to 4115.63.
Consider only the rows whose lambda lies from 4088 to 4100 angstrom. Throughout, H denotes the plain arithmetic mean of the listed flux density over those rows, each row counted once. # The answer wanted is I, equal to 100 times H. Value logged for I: 462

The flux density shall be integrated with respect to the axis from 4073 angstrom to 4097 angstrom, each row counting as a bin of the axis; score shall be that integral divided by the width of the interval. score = 5.0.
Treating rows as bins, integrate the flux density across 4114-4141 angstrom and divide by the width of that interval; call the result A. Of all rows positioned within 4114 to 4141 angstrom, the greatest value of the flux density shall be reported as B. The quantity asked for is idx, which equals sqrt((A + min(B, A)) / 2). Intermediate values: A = 5.27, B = 6.24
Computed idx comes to 2.30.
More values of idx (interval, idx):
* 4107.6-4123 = 2.26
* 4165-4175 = 2.34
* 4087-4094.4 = 2.26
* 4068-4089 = 2.28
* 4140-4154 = 2.28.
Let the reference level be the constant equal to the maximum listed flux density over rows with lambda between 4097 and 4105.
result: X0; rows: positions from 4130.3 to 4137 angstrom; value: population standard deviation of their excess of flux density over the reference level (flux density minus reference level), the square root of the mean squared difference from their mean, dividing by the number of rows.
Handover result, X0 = 0.44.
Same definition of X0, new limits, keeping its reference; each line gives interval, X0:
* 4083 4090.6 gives 0.41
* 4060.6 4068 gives 0.71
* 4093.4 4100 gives 0.35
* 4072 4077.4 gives 0.30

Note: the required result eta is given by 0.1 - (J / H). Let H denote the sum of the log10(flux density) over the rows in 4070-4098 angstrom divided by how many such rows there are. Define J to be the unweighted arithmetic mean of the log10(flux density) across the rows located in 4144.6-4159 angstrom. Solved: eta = -0.94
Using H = 0.695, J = 0.73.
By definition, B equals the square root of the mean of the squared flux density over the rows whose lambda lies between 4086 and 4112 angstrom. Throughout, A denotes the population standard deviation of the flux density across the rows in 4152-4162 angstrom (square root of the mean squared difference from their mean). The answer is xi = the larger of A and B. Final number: 4.76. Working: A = 0.35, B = 4.76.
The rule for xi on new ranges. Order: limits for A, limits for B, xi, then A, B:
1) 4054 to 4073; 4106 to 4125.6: 5.02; 0.60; 5.02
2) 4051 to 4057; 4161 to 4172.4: 5.53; 0.55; 5.53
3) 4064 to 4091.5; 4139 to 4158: 5.33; 0.48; 5.33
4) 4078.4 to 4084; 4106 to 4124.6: 5.04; 0.21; 5.04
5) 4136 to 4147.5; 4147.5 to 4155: 5.15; 0.53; 5.15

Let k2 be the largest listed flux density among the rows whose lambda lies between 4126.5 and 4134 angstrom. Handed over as 5.53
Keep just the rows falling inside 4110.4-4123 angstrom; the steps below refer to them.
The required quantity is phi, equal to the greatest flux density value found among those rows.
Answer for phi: 5.82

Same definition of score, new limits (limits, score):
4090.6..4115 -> 4.7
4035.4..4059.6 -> 5.6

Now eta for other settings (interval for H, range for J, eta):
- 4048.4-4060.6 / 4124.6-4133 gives -0.86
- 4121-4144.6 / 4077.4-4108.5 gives -0.84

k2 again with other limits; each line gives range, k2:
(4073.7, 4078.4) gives 5.59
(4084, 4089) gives 5.55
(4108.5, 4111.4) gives 5.72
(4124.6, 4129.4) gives 5.28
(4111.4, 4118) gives 5.81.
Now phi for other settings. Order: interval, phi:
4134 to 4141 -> 6.24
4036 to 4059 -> 6.94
